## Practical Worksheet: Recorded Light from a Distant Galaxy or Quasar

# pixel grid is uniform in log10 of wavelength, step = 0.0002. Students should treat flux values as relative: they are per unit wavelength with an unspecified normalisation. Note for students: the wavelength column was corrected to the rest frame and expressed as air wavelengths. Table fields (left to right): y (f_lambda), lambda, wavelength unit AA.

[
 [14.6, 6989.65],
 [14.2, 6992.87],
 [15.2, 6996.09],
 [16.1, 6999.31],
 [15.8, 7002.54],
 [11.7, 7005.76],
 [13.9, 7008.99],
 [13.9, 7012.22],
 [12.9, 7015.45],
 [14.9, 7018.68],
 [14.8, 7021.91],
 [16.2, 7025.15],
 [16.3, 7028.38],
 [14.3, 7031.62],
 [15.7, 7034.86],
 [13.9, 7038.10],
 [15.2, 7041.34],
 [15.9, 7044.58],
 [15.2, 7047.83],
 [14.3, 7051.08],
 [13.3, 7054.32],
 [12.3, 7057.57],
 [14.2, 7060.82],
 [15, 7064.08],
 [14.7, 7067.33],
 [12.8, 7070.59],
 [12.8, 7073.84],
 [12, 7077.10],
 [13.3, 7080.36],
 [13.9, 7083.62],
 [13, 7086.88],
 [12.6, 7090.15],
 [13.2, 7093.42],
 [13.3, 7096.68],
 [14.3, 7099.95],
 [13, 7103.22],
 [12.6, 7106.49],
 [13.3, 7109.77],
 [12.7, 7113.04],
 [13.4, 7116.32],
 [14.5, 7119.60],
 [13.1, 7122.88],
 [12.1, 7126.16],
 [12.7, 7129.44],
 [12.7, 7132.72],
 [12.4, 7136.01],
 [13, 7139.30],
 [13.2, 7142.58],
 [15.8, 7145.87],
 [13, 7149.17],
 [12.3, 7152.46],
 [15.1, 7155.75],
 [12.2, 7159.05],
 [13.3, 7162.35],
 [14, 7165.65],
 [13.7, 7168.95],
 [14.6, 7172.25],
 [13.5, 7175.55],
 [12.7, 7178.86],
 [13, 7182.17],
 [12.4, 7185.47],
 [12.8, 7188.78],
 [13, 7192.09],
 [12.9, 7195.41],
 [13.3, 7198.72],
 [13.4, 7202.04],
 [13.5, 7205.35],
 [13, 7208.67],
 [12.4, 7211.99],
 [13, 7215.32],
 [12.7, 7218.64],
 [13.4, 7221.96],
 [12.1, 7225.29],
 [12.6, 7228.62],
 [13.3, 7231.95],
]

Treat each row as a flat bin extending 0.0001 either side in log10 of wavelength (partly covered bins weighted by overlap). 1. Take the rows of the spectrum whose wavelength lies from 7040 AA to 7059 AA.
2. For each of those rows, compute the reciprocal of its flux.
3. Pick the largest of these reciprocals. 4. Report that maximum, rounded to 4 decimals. 0.0813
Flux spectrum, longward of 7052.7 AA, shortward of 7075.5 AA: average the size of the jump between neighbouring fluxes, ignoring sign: 0.98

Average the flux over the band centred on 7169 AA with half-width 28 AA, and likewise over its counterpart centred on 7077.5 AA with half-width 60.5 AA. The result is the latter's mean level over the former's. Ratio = 1.03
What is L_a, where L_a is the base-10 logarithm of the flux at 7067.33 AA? 1.17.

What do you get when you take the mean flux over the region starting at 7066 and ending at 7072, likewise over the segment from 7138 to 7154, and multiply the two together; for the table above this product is 185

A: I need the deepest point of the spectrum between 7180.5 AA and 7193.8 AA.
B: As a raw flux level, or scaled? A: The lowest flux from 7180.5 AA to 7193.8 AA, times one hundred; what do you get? 1240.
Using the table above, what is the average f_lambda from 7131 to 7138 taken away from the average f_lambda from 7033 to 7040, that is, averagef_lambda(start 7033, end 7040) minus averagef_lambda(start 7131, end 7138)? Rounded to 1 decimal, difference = 2.2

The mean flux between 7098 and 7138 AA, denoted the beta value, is 13.1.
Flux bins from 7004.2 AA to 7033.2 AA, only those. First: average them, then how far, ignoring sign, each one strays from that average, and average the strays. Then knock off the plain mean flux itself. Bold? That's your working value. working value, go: -13.2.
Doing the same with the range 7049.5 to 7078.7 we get -12.5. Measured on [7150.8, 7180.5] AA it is -12.7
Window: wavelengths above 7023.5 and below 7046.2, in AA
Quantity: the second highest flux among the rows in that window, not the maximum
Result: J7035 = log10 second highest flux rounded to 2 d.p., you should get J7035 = 1.21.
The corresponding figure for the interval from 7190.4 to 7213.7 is 1.13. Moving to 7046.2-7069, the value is 1.18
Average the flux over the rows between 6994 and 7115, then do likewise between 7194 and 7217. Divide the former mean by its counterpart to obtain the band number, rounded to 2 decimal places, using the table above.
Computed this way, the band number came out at 1.07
